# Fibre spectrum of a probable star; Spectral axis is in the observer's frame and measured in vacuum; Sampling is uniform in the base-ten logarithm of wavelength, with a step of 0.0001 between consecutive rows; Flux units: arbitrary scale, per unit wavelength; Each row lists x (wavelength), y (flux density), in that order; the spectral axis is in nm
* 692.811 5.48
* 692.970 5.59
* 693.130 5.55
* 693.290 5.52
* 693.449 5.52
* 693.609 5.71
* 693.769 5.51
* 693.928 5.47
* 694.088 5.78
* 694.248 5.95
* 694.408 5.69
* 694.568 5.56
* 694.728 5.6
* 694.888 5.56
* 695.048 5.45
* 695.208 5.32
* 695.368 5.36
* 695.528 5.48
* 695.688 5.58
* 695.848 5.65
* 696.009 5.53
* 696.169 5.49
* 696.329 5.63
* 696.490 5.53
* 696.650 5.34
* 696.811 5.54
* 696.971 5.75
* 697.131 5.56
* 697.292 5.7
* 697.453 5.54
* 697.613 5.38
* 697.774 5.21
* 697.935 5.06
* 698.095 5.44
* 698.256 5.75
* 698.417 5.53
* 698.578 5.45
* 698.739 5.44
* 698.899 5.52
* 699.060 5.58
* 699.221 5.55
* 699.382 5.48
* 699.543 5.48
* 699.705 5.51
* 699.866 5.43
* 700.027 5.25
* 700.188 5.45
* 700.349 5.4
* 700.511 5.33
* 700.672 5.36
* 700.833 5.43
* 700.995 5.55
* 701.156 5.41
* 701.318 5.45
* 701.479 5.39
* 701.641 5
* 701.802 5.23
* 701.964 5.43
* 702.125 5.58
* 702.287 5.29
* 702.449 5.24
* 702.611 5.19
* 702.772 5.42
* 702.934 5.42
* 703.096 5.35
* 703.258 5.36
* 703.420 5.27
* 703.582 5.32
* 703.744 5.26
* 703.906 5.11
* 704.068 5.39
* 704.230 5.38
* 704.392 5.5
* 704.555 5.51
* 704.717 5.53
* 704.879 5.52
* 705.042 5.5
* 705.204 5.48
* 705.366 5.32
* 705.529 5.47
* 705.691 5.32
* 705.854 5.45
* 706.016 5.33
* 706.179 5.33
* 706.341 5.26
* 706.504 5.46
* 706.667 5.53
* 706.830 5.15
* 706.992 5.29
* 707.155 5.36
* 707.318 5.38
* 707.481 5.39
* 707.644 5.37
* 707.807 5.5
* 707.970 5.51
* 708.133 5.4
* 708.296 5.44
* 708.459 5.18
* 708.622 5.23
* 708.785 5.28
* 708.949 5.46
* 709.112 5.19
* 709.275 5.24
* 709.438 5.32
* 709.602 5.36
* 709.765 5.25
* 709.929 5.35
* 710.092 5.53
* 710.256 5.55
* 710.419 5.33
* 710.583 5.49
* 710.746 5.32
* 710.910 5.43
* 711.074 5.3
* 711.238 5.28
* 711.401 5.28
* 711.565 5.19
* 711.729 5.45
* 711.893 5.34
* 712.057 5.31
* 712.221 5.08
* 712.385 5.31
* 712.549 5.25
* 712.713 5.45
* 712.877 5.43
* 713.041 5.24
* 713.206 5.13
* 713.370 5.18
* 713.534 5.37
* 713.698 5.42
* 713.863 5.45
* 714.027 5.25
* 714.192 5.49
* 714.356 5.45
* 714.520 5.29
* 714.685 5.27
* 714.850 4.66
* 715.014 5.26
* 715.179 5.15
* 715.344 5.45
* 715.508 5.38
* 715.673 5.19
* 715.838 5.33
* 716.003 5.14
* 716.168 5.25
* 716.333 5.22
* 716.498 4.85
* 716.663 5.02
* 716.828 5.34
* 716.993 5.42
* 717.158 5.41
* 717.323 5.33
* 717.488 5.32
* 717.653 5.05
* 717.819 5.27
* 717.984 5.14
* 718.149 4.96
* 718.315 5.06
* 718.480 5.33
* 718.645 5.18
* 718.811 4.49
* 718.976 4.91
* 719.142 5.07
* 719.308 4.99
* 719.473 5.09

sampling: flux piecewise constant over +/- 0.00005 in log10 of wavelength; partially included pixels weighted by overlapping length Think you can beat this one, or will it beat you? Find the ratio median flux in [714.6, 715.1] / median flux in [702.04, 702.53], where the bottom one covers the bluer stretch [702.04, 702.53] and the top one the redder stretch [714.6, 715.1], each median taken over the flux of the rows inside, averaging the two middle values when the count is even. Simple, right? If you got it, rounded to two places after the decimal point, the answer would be 0.99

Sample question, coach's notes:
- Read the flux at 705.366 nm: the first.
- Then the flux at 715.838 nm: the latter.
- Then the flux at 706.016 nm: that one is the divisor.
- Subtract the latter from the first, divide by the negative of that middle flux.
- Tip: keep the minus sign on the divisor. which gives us 0.002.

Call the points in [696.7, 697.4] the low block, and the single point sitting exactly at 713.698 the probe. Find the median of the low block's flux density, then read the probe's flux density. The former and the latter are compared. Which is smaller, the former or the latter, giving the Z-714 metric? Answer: 5.42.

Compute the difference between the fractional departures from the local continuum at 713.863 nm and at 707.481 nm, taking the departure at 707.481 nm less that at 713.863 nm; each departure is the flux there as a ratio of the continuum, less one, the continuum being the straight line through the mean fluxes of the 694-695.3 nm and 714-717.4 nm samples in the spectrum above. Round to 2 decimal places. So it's -0.03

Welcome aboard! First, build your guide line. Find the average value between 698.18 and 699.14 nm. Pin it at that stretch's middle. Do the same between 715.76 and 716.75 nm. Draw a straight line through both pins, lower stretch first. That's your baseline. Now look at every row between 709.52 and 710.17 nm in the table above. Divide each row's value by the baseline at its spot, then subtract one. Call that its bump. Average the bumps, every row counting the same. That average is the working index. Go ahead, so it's 0.017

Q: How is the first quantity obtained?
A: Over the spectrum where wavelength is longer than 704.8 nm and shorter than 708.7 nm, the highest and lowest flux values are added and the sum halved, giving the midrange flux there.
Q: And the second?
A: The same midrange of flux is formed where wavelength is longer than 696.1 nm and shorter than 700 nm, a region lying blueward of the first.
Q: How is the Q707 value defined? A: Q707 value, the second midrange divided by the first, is 1.01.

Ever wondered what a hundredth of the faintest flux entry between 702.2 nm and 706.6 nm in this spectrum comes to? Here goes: 0.0511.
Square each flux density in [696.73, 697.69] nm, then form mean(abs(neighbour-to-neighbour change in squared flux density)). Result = 1.9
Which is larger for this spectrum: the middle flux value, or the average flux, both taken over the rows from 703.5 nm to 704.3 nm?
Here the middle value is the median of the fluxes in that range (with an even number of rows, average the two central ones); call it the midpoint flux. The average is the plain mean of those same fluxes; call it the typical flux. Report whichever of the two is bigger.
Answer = 5.32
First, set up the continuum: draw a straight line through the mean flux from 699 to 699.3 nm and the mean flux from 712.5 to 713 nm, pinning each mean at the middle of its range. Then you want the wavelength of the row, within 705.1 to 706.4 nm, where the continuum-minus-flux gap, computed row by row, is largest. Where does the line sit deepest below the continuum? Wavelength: 706.341 nm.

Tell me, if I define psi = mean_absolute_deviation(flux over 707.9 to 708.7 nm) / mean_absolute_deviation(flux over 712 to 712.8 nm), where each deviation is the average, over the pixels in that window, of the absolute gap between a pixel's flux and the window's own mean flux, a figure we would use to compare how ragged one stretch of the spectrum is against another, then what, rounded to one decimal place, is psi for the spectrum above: 1.3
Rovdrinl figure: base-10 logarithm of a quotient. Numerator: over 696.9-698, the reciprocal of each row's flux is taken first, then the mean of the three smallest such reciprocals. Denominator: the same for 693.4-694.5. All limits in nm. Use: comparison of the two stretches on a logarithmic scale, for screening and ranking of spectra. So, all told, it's 0.011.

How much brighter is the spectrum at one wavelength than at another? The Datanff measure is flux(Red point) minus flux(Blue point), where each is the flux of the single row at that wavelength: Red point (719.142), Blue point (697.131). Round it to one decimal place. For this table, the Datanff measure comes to -0.5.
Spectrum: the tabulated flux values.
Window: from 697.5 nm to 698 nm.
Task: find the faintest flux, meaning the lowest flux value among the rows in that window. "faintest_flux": 5.06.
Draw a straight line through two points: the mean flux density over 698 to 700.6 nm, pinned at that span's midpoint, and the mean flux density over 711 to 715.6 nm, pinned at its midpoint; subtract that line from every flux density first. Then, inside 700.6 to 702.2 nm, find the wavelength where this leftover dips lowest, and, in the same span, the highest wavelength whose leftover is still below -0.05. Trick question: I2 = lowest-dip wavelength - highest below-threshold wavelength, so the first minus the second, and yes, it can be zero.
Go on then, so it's -0.16 nm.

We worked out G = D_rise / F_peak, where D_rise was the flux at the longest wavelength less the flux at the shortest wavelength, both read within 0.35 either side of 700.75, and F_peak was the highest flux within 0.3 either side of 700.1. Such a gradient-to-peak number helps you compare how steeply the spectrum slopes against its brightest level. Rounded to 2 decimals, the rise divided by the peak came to 0.04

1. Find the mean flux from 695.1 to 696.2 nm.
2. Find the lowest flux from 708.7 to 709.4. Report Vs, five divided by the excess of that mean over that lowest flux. 17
